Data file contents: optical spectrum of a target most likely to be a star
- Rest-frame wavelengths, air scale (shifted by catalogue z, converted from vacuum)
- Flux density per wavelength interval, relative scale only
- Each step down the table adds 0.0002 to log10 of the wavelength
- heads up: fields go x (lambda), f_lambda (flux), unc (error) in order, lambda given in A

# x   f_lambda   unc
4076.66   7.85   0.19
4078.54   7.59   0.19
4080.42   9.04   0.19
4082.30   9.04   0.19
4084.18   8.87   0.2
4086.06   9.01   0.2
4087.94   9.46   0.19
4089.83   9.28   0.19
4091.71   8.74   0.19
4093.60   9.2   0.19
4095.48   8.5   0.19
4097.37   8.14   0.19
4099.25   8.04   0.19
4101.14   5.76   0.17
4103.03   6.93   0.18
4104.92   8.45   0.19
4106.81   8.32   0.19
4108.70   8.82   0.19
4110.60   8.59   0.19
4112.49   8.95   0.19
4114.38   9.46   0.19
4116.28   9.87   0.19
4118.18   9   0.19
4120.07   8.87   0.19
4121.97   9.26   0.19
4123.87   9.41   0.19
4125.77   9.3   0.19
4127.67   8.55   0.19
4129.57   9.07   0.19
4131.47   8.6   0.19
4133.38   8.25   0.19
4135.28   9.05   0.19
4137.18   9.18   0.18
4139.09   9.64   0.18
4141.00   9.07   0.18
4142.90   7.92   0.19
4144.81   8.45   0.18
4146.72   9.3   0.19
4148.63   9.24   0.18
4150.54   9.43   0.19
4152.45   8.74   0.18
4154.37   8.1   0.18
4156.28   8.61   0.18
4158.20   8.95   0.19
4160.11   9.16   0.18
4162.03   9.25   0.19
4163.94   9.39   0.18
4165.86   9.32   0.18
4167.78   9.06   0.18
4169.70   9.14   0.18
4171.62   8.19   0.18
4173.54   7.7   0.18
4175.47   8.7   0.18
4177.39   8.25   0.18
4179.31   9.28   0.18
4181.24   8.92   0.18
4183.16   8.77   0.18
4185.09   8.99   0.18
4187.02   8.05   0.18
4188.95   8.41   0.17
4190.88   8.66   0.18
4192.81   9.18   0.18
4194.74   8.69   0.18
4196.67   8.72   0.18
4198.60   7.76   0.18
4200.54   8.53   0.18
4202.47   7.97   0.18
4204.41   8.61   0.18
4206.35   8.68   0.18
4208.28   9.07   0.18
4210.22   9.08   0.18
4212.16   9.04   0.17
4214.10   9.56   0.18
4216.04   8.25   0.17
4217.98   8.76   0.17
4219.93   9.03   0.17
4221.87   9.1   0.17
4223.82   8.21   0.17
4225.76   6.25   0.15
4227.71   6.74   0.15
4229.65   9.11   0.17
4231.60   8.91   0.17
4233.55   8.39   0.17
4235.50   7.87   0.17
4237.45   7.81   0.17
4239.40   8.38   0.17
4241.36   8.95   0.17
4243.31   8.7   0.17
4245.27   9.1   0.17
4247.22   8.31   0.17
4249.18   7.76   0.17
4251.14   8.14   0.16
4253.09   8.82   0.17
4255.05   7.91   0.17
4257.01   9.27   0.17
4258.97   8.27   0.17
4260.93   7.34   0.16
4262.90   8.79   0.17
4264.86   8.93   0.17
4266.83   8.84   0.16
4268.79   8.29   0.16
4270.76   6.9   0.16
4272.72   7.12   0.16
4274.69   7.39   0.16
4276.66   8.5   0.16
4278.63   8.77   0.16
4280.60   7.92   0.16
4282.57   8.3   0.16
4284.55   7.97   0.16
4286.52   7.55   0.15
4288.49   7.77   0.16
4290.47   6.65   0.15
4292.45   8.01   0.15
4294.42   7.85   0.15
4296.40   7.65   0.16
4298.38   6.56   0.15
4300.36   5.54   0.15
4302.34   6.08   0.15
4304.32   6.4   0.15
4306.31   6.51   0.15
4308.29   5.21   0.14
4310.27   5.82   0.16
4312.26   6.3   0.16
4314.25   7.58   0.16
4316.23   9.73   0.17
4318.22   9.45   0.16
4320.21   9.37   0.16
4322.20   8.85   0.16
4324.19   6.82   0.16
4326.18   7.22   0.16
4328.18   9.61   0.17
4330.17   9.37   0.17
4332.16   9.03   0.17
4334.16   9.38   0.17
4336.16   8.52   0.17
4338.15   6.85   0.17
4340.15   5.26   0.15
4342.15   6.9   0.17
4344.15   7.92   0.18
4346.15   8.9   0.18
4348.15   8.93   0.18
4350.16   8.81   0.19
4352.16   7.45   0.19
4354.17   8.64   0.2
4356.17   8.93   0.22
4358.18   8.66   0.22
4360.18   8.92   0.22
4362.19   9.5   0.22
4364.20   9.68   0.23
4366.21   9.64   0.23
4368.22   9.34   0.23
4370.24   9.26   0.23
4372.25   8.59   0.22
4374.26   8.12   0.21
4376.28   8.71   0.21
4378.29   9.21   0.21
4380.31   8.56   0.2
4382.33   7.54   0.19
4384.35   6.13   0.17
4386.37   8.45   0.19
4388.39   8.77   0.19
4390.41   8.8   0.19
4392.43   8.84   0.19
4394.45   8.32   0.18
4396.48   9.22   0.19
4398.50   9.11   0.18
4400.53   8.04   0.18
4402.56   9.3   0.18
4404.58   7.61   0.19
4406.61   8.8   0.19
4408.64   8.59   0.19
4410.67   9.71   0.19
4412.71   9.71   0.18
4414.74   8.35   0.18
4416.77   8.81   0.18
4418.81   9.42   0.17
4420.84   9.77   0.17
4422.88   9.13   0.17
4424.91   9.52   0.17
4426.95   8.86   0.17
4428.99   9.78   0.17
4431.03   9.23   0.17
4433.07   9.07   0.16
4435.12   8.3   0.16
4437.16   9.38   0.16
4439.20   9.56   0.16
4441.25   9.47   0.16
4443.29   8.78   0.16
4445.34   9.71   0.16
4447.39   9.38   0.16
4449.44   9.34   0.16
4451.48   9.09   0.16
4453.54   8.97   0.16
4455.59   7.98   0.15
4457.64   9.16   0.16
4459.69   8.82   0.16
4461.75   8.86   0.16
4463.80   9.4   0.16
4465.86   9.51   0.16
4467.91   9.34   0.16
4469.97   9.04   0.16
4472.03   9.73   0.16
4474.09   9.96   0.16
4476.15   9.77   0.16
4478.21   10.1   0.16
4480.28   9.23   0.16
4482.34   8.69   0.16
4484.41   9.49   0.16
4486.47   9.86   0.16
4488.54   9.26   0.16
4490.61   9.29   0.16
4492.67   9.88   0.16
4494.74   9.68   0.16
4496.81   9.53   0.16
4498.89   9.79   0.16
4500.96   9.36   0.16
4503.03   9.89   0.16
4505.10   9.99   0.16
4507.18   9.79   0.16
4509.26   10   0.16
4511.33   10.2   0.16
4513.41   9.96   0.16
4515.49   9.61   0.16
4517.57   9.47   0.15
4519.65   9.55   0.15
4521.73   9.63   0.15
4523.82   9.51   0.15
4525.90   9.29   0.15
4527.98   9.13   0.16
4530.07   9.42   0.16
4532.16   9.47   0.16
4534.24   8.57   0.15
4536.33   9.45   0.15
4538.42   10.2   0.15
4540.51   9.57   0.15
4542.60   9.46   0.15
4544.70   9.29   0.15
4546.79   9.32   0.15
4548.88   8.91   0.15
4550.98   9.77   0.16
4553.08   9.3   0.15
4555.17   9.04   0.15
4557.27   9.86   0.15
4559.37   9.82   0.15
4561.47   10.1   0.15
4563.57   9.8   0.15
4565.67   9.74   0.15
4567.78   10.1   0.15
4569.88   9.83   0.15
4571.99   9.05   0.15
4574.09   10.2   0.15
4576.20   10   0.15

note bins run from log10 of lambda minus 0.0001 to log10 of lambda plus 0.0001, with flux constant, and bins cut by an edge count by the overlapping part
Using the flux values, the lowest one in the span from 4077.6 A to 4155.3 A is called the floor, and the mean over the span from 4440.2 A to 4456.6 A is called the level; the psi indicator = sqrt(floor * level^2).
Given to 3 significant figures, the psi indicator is 21.8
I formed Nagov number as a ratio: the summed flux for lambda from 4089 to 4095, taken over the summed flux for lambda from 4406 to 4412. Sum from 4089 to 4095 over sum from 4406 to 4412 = 1.004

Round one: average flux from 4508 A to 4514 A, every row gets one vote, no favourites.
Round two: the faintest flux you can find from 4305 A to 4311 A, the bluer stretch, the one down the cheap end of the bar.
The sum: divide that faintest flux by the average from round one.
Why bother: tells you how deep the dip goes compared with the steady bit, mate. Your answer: 0.52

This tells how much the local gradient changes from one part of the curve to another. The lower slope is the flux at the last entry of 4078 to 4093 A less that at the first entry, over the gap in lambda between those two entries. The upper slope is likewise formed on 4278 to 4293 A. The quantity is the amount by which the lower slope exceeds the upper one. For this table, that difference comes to 0.14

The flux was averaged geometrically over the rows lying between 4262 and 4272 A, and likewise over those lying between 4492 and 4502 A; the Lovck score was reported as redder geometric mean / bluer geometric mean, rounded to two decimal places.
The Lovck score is 1.16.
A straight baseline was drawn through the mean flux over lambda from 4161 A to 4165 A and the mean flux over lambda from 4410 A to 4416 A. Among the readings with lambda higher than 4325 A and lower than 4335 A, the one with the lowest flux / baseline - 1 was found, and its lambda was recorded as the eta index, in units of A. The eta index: 4326.18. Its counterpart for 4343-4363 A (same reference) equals 4352.16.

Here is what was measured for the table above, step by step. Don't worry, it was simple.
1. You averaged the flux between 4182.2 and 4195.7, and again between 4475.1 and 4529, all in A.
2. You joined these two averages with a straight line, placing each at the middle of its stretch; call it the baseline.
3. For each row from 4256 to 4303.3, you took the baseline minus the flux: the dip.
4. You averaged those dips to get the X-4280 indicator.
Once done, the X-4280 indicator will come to 1.2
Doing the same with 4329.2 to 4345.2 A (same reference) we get 1.2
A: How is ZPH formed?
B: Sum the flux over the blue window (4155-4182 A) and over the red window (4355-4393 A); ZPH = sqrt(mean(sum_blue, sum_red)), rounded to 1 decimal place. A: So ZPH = 12.0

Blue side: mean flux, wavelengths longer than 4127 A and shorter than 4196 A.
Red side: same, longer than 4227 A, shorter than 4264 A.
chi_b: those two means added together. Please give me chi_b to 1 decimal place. 17.2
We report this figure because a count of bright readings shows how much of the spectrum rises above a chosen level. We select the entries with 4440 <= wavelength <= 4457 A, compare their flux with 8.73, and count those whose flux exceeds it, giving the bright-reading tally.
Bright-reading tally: 7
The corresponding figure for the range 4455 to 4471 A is 7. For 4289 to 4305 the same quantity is 0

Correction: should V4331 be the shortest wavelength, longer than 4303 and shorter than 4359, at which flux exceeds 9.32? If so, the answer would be 4316.23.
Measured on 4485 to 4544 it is 4486.47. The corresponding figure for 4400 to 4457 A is 4410.67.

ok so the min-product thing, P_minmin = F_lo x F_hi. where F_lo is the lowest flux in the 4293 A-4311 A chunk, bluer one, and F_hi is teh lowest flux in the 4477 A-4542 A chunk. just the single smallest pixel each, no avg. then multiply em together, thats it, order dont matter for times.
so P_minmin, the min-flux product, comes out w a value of 45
